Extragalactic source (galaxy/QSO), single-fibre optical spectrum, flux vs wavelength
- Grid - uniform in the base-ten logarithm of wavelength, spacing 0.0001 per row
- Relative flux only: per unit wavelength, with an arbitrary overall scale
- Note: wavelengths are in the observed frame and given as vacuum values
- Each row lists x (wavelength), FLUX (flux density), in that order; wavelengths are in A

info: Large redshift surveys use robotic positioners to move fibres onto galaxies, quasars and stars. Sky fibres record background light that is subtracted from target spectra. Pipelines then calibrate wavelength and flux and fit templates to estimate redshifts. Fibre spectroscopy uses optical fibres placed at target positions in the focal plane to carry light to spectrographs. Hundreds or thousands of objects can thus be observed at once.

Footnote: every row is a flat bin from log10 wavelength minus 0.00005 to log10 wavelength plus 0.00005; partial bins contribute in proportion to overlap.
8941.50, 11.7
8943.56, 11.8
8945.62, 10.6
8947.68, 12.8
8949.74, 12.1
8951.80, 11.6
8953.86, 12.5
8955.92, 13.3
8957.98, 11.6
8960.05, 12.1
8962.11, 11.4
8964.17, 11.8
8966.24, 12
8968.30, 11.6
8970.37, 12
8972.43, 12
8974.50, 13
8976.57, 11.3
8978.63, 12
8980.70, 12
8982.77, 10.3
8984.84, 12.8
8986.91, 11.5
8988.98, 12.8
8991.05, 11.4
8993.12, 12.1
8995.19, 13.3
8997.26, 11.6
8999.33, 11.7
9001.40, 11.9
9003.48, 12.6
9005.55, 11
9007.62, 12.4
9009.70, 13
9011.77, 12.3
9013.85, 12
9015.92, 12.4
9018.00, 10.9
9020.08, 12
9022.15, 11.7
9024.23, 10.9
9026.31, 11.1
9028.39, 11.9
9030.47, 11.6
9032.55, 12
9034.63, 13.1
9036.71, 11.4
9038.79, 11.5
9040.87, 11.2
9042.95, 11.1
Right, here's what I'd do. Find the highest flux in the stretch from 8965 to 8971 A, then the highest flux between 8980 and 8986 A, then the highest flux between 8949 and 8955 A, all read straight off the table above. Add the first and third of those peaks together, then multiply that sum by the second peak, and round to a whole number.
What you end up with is 314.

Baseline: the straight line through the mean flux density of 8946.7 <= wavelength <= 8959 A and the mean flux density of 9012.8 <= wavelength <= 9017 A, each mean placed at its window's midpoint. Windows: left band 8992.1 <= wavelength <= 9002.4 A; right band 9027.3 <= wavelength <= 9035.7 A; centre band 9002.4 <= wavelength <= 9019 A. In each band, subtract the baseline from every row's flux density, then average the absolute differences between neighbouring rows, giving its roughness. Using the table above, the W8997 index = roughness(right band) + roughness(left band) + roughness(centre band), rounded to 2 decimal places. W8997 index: 2.33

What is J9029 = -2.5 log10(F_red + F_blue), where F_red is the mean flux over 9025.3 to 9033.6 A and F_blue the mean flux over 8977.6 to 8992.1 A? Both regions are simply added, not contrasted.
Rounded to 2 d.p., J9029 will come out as -3.43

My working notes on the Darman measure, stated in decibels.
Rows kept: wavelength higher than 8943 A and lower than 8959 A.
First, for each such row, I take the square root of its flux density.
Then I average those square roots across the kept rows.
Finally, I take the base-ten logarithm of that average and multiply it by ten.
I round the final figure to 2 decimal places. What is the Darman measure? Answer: 5.40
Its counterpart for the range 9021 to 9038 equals 5.34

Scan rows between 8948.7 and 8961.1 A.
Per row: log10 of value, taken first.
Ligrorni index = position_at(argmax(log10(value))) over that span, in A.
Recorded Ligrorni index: 8955.92 A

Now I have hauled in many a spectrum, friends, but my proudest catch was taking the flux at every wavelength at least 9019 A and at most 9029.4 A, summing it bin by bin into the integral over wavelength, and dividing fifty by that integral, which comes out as 0.418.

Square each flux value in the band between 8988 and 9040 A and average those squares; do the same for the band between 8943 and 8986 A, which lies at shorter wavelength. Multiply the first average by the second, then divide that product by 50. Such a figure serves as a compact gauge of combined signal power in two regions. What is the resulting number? 409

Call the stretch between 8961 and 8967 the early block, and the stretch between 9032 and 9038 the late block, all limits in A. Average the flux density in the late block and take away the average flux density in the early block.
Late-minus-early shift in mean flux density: 0.43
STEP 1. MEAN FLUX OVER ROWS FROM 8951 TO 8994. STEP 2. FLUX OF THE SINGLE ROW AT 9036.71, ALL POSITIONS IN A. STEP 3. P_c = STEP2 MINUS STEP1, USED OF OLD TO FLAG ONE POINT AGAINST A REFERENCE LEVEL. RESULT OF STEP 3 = -0.6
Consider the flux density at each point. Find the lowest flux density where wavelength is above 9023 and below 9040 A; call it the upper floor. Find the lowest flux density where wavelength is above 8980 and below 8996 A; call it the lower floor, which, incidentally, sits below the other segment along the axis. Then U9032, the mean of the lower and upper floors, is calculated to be 10.6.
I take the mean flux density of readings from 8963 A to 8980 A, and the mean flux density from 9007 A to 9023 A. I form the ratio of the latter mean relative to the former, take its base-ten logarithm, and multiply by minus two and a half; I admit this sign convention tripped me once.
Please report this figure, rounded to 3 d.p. -0.011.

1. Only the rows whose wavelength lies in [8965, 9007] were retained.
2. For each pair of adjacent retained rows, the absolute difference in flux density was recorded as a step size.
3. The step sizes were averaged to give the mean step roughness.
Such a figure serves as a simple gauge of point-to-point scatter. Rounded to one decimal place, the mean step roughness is 1.0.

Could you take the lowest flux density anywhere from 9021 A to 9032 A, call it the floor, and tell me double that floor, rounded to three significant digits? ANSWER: 21.8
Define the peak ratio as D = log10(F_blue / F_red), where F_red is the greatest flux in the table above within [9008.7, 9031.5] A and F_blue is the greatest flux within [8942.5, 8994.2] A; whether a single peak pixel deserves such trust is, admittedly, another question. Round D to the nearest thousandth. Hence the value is 0.010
